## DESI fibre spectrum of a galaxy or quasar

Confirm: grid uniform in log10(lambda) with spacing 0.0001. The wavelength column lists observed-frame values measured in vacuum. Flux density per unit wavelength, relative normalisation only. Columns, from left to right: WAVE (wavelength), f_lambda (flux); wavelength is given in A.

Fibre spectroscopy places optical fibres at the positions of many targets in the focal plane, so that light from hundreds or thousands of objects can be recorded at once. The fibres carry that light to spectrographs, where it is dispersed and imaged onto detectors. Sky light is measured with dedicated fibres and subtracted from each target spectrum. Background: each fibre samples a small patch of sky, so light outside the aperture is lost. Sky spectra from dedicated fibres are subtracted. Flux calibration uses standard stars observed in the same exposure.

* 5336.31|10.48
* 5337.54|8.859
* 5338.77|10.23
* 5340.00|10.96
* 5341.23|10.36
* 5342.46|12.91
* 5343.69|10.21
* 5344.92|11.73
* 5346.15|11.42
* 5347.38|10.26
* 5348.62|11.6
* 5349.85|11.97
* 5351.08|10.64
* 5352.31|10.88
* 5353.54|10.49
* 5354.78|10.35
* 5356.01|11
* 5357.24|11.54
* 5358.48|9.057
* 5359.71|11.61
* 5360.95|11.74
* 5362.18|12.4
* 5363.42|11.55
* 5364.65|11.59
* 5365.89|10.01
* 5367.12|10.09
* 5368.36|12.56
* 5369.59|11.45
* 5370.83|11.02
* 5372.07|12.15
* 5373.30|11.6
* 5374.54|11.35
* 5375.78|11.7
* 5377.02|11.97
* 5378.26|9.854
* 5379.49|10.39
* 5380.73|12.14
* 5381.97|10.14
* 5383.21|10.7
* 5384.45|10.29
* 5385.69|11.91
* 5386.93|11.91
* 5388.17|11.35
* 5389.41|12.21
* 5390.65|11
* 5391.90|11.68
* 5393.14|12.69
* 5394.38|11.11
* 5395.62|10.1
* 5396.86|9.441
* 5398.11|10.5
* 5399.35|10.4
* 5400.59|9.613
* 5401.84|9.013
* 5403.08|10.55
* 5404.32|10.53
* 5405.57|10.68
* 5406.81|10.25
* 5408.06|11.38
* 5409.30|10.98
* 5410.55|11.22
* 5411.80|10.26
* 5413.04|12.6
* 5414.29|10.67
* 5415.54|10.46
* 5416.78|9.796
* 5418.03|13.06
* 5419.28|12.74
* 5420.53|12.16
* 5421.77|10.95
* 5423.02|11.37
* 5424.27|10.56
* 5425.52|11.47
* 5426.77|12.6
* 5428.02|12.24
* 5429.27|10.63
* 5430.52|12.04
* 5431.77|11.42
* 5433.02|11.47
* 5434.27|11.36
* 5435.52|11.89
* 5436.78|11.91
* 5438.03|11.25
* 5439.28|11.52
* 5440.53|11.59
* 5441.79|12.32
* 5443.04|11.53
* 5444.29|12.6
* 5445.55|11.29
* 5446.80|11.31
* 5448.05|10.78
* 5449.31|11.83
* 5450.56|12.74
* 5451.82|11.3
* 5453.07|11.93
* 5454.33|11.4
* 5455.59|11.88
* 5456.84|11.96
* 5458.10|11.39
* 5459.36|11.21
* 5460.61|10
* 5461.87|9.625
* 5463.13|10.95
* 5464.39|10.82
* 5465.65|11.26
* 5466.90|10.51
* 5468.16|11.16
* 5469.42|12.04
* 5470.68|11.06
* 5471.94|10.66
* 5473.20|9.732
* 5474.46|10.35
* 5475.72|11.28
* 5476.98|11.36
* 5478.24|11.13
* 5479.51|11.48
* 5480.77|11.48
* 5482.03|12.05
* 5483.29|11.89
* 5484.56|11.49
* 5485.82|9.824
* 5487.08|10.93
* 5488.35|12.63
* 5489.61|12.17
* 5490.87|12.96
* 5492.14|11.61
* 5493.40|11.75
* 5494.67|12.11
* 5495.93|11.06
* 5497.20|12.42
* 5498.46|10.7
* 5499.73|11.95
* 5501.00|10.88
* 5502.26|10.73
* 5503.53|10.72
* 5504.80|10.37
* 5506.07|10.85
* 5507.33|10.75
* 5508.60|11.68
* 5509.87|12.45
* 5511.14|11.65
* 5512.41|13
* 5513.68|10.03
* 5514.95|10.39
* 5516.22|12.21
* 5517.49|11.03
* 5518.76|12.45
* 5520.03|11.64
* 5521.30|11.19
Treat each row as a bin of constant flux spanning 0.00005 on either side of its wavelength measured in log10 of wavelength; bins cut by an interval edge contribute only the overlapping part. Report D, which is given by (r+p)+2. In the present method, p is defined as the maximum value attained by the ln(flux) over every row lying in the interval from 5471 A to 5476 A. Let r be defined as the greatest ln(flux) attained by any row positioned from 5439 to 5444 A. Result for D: 6.93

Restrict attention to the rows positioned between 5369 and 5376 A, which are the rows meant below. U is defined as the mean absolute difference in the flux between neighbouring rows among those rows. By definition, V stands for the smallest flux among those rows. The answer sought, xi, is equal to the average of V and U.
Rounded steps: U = 0.5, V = 11.02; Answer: 5.78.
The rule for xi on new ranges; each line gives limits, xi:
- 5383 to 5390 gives 5.49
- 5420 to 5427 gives 5.73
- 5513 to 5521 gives 5.57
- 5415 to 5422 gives 5.50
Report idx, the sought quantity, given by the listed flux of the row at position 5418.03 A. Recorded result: 13.06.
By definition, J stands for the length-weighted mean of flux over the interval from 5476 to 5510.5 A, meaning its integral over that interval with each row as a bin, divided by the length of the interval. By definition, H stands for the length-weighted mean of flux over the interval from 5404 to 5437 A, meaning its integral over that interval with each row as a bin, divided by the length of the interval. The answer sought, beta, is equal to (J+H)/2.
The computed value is 11.4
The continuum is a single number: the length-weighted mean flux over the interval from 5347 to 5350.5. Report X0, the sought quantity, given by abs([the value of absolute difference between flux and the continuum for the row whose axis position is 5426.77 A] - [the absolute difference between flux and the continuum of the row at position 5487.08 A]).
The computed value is 0.9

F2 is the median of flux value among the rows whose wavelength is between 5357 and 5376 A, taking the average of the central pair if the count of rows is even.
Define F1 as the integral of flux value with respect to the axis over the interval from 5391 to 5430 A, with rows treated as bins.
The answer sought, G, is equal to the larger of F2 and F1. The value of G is 430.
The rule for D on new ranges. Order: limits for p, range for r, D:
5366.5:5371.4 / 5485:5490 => 7.07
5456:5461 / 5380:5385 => 6.98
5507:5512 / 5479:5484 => 7.01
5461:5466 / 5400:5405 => 6.78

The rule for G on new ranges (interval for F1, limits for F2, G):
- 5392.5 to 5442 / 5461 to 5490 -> 553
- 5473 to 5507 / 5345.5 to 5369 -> 386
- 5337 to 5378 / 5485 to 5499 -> 456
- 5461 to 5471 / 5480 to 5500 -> 109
